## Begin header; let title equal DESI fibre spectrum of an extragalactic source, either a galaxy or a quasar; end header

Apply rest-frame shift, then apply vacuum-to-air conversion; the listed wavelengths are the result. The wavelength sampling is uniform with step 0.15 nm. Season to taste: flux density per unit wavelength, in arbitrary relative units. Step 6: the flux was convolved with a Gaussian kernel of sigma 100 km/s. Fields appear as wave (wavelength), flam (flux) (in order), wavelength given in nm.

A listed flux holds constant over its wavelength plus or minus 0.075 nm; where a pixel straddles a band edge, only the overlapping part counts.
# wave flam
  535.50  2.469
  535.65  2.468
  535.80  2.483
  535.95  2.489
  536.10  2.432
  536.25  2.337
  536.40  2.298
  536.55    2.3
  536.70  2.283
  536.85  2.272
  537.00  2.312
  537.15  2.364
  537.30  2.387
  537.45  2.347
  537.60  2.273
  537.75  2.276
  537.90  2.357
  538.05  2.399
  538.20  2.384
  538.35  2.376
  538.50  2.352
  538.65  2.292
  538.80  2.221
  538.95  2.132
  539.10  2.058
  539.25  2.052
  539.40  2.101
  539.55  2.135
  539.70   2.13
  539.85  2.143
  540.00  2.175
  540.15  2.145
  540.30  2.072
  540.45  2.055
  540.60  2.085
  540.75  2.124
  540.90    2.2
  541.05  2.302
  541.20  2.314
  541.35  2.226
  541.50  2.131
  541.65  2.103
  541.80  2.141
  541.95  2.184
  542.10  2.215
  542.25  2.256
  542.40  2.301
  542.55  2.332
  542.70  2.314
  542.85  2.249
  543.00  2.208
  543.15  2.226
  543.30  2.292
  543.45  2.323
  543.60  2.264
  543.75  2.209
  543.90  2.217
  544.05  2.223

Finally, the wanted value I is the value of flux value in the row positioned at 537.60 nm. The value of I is 2.273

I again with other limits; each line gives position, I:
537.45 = 2.347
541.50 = 2.131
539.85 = 2.143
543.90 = 2.217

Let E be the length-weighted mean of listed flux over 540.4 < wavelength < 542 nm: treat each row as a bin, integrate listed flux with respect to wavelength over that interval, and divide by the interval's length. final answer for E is 2.17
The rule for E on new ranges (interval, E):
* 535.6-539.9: 2.29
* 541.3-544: 2.23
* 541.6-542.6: 2.22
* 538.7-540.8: 2.12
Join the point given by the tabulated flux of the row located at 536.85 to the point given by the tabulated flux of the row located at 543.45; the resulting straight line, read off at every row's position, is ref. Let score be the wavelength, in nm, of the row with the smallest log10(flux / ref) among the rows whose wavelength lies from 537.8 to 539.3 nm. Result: 539.25 nm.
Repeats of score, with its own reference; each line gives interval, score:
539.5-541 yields 540.45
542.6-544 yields 543.75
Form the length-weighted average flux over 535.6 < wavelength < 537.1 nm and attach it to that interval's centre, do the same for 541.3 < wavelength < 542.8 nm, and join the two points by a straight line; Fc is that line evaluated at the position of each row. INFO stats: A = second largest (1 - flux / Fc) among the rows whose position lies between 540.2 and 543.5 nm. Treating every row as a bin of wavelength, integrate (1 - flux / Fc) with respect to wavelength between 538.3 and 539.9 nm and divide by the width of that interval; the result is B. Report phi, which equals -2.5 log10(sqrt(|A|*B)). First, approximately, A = 0.085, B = 0.0512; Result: 2.95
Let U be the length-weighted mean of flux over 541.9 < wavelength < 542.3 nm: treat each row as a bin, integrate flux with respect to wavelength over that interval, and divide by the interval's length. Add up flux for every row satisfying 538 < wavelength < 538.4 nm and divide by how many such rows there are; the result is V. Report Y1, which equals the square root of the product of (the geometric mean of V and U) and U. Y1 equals 2.26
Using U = 2.22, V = 2.39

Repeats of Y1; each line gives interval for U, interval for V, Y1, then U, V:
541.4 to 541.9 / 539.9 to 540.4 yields 2.13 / 2.13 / 2.13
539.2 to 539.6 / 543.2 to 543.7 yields 2.14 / 2.10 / 2.29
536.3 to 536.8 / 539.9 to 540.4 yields 2.25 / 2.29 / 2.13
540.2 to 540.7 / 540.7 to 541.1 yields 2.11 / 2.08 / 2.21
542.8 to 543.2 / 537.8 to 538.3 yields 2.26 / 2.23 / 2.38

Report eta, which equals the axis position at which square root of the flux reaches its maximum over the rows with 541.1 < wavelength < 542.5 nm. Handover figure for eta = 541.20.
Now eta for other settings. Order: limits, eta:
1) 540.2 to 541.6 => 541.20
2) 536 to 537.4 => 536.10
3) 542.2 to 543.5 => 542.55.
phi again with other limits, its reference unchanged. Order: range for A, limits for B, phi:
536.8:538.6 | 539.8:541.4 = 3.73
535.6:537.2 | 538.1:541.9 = 3.61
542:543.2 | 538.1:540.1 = 4.56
